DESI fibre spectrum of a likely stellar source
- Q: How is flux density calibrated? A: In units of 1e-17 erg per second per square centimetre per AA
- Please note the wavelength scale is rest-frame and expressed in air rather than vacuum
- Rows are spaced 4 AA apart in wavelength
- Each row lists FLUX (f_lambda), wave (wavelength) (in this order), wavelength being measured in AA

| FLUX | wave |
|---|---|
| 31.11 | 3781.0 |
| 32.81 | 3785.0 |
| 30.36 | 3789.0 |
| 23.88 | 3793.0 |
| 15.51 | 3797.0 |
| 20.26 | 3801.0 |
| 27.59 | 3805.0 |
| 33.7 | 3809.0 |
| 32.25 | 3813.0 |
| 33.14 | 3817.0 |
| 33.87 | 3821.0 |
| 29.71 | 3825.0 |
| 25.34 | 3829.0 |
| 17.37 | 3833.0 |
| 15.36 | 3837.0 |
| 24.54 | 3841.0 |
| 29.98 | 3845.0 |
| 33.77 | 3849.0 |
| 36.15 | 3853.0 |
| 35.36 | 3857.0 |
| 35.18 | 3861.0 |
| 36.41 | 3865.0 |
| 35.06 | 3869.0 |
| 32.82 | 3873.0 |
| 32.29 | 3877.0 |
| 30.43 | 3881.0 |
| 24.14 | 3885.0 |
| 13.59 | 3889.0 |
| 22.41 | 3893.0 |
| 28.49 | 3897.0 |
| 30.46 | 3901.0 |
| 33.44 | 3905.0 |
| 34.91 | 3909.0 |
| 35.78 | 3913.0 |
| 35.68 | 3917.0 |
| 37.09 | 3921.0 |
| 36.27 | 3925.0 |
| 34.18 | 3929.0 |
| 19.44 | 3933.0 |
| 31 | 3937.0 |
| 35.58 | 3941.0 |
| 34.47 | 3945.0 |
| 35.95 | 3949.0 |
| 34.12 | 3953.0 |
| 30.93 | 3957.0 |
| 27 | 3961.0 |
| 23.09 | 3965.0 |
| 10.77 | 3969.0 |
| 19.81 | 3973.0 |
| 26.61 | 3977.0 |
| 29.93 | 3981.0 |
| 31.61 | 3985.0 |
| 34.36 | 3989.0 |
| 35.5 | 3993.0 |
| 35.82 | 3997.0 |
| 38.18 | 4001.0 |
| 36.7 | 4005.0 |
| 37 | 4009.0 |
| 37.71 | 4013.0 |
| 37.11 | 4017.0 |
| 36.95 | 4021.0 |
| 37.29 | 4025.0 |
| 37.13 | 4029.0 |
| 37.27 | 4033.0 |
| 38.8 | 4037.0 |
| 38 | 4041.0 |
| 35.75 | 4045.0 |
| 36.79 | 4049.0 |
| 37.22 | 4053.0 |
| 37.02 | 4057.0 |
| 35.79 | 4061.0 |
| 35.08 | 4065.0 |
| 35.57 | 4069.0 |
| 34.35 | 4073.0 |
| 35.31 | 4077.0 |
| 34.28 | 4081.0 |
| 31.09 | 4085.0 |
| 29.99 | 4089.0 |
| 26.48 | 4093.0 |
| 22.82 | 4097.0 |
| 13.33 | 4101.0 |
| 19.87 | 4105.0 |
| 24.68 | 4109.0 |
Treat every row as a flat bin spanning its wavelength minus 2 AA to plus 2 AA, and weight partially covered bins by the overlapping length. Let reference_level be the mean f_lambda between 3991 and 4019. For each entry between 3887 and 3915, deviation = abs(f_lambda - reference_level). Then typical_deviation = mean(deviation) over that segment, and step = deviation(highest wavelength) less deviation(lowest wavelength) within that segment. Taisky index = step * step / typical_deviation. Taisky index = 58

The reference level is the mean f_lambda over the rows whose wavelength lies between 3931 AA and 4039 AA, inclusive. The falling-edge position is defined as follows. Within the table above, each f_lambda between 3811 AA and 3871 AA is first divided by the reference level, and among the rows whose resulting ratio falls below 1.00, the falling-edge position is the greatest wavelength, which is 3845.0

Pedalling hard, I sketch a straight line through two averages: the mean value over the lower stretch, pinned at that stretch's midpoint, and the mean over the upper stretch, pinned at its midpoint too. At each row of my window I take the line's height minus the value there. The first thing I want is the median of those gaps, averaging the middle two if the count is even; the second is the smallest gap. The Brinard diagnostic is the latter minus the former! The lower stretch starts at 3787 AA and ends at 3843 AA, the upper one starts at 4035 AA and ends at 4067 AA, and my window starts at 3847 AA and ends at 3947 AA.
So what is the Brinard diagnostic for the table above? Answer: -4.63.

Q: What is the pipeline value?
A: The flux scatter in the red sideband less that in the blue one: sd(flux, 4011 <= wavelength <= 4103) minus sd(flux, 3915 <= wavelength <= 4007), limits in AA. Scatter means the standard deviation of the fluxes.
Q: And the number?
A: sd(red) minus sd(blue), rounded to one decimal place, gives -1.0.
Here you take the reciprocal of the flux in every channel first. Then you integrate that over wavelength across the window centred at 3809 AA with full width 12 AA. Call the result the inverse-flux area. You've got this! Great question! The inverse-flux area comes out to 0.39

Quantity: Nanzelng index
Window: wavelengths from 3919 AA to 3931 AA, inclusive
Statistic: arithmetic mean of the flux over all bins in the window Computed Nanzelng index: 35.8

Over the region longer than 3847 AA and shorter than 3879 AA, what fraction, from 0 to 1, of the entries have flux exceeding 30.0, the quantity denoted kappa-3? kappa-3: 1.00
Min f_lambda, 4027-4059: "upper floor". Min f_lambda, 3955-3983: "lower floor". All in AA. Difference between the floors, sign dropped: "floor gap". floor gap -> 25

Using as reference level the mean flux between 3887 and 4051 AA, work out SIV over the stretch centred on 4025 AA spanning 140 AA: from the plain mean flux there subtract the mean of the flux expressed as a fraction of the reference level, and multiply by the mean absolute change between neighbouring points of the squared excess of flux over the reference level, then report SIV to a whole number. 1067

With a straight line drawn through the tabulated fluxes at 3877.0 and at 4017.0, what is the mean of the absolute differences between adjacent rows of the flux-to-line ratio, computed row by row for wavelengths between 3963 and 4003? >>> 0.121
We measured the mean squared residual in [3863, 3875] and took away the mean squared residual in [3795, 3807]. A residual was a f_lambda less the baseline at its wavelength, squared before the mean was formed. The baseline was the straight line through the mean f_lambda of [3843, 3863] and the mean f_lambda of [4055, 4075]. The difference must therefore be -181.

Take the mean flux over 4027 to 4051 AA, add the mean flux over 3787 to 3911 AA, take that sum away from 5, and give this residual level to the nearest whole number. -61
